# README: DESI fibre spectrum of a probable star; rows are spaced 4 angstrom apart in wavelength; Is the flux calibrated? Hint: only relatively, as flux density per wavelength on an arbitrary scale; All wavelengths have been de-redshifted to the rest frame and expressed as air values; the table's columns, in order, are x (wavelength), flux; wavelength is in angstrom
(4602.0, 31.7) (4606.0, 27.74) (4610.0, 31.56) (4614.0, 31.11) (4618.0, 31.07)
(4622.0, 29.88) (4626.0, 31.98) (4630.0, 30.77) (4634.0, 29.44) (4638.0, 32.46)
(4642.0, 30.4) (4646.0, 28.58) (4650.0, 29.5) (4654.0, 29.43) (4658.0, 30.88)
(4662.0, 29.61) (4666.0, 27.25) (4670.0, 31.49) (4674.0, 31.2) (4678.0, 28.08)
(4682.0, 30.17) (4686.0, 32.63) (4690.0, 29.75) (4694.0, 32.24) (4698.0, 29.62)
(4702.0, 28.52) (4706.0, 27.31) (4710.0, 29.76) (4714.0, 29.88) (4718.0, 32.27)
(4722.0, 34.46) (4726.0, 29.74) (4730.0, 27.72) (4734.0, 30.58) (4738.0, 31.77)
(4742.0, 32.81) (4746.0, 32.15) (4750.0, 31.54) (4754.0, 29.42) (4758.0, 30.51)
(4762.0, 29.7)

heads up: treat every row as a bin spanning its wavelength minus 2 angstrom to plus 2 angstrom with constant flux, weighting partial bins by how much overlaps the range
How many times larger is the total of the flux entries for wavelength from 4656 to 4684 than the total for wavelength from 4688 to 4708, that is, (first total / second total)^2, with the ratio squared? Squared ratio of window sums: 2.0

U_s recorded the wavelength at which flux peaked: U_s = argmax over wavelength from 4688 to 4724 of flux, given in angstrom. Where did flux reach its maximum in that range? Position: 4722.0 angstrom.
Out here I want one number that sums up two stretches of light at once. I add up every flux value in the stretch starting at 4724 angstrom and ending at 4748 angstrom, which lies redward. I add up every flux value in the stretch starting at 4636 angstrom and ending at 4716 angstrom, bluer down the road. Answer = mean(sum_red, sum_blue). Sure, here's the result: 392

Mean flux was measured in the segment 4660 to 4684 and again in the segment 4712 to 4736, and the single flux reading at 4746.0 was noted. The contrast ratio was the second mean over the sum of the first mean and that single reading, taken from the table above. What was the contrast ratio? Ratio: 0.498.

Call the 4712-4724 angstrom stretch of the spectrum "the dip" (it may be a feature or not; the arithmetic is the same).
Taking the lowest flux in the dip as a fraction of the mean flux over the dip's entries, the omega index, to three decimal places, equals 0.928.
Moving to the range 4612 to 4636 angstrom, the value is 0.959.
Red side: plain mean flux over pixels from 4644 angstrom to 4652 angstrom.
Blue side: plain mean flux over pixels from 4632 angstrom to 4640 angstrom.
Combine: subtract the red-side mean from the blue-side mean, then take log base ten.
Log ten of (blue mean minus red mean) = 0.3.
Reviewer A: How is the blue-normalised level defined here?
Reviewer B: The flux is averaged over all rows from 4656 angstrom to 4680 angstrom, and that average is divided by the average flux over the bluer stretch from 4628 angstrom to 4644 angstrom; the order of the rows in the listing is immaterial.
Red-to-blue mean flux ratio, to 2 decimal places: 0.97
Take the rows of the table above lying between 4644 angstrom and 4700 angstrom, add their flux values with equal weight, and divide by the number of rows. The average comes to 30.0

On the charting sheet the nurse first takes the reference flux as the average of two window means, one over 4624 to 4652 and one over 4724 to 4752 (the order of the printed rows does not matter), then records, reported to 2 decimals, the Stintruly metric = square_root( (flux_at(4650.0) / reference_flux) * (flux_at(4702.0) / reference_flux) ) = 0.95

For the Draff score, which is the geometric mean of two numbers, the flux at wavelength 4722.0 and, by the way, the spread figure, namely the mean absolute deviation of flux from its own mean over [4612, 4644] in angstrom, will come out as 5.1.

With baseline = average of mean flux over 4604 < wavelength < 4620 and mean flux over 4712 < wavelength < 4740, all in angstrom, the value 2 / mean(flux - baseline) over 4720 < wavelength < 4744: 3.7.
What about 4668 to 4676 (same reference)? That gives 2.9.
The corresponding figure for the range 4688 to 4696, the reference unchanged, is 5.7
